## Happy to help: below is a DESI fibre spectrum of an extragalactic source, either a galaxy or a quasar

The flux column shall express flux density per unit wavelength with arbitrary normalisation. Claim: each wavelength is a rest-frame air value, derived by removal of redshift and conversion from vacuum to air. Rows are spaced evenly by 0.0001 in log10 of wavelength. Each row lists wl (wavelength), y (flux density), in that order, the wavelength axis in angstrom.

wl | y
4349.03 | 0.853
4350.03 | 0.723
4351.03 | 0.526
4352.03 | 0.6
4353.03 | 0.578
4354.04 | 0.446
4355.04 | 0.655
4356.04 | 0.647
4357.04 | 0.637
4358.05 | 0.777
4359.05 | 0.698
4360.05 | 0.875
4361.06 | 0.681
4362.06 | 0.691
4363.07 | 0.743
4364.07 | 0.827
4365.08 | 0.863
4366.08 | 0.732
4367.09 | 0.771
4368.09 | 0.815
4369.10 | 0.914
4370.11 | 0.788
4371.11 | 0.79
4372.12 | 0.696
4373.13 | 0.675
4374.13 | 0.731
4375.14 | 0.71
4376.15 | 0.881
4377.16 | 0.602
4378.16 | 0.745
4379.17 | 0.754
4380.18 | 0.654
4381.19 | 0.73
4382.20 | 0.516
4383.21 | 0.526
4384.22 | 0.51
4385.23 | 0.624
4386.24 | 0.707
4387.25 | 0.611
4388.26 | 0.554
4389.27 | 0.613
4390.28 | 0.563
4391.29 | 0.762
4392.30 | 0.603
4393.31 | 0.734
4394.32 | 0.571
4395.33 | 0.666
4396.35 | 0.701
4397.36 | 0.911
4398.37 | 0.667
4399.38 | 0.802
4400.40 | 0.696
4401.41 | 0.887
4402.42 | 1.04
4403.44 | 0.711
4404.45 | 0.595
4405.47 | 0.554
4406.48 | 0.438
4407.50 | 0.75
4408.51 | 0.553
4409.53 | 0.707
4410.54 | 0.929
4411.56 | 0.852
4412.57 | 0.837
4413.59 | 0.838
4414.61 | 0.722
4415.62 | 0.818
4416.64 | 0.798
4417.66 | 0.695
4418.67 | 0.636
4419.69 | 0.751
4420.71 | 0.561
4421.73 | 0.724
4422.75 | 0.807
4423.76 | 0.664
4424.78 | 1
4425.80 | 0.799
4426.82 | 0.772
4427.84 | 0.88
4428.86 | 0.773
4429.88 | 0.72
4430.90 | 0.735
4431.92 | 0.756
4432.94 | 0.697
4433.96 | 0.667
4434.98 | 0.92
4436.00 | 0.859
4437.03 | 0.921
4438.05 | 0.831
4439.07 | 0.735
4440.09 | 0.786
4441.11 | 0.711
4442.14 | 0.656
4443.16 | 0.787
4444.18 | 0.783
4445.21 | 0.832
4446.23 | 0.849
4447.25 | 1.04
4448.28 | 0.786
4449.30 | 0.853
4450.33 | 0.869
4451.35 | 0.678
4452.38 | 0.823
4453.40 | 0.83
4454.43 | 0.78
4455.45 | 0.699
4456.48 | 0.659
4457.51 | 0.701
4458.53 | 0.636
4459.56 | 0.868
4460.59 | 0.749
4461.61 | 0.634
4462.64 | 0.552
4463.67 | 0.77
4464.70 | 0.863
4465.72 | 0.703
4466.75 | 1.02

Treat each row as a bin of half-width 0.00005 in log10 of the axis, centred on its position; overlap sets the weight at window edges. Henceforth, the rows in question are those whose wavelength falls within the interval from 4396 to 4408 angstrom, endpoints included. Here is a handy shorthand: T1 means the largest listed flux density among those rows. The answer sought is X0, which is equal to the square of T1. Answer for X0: 1.08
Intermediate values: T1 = 1.04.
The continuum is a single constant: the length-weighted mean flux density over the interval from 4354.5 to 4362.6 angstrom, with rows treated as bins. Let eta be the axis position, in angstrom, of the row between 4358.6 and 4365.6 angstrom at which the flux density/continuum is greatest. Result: 4360.05 angstrom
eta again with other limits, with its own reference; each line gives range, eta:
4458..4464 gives 4459.56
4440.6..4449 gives 4447.25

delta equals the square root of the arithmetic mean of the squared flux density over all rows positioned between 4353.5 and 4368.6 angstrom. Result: 0.731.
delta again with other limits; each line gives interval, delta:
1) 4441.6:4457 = 0.801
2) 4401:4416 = 0.765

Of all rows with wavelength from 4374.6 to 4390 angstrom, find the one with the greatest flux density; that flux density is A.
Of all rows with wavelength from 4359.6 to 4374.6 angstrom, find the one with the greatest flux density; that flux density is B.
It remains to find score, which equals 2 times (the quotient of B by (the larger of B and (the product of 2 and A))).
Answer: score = 1.04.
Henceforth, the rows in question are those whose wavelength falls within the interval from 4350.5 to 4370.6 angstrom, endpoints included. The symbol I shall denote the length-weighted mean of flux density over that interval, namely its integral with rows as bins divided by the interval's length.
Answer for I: 0.713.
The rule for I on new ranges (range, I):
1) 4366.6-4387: 0.706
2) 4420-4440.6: 0.780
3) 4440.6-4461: 0.779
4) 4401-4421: 0.735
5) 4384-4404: 0.699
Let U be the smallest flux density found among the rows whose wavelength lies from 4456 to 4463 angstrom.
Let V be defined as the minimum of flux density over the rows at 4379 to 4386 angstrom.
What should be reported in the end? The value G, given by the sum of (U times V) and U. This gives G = 0.83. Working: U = 0.552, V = 0.51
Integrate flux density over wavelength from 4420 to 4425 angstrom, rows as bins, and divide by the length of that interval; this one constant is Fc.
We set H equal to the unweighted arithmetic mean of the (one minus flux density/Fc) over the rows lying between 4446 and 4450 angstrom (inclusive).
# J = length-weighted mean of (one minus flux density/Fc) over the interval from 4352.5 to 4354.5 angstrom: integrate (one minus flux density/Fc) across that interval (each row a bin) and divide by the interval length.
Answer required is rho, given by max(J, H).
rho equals 0.301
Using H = -0.20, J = 0.30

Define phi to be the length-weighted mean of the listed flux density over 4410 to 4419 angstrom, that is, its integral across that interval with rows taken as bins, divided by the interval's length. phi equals 0.80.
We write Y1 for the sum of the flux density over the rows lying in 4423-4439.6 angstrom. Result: 12.7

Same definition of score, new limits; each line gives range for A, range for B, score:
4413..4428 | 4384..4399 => 0.91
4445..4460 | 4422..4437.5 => 0.96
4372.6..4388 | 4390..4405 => 1.18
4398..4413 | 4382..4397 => 0.73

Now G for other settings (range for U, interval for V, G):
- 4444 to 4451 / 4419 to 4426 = 1.22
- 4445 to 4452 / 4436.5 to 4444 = 1.12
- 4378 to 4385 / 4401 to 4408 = 0.73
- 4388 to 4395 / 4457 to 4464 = 0.86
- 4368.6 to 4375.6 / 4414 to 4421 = 1.05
